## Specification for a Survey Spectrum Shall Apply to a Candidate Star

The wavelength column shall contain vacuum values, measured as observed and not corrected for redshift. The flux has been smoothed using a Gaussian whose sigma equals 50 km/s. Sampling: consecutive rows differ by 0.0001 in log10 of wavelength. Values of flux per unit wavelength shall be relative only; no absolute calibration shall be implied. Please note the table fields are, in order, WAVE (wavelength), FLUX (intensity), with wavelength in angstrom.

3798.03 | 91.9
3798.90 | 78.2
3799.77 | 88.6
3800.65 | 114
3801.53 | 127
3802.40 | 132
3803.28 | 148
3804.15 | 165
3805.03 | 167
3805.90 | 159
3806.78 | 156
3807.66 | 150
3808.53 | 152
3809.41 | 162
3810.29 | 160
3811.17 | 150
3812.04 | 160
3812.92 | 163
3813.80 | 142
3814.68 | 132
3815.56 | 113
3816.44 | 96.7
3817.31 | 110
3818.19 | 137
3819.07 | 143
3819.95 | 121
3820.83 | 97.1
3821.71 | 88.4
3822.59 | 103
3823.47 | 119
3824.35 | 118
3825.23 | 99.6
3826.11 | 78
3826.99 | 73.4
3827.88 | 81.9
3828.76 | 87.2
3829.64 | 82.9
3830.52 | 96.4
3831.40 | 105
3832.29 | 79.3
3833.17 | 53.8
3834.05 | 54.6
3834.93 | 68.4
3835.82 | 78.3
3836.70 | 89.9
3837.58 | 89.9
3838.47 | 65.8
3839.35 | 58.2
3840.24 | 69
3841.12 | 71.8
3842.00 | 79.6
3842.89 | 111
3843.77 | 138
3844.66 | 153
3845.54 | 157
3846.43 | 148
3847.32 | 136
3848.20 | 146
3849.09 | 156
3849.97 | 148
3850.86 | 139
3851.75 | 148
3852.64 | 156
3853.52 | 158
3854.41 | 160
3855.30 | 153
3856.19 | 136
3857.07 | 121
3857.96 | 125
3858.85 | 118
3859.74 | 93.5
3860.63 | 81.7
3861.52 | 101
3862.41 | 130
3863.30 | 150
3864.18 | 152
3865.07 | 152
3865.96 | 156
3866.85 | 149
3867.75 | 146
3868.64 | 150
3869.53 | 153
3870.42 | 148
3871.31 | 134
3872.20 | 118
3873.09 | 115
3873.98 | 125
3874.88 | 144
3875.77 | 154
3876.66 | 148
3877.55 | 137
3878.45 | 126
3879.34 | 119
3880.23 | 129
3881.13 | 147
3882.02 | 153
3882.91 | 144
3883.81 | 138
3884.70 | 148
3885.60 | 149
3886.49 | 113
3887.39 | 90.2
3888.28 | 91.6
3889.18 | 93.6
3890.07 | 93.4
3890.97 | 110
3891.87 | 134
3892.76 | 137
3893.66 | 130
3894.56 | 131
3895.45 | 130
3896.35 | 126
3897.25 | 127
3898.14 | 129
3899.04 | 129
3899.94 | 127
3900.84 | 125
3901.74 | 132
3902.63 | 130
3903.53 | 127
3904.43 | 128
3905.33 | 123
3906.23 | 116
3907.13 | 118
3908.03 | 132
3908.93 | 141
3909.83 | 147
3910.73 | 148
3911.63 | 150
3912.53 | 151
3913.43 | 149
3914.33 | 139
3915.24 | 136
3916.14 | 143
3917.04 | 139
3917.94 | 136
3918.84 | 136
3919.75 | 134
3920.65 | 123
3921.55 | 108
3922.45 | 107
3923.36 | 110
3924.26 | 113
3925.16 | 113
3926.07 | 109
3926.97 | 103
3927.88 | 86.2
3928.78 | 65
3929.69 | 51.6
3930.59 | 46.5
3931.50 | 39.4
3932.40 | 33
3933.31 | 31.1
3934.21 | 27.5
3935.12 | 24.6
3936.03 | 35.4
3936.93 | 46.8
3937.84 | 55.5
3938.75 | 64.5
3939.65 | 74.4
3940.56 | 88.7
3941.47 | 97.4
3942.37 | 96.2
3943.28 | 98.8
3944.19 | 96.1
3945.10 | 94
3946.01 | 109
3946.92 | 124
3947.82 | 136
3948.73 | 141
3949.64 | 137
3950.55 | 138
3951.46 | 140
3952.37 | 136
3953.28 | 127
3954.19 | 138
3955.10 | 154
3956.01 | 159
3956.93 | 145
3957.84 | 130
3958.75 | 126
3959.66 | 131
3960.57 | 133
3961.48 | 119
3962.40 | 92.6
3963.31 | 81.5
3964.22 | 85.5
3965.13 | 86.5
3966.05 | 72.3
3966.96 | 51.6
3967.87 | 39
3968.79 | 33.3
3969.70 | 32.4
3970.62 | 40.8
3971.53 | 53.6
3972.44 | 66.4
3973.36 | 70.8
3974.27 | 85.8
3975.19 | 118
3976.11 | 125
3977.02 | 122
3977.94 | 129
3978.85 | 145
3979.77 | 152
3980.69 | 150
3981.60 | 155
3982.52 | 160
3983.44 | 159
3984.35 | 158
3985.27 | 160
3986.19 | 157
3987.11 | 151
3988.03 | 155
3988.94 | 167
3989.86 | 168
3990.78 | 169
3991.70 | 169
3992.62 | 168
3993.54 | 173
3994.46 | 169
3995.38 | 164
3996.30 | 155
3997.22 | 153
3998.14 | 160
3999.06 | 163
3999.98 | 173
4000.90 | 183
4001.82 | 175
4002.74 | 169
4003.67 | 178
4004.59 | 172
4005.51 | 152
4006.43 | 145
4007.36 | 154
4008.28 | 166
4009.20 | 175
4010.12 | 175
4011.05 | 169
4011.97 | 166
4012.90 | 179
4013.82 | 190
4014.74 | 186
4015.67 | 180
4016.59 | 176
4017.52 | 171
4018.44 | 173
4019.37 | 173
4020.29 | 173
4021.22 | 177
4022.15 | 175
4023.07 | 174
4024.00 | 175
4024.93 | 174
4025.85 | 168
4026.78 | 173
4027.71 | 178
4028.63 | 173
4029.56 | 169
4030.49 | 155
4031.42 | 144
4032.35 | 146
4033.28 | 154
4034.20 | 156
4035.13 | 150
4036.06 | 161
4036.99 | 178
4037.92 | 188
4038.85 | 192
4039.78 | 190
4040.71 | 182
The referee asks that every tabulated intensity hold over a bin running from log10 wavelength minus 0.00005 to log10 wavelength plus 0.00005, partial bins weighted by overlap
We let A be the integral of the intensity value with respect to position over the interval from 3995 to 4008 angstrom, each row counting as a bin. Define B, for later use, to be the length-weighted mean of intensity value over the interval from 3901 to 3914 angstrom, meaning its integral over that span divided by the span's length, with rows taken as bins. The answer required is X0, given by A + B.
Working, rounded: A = 2132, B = 135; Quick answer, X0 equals 2267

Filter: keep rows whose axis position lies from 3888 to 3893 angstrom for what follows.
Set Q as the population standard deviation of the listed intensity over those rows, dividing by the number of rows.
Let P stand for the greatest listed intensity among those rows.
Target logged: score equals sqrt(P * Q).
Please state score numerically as 51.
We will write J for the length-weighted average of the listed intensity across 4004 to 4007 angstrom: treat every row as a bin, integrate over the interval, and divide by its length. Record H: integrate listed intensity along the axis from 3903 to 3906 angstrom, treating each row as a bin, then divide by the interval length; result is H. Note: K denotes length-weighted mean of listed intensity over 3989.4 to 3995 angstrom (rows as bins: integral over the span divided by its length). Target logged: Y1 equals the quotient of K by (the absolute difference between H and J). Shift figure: 5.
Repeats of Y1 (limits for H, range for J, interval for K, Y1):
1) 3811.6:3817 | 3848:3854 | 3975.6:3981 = 8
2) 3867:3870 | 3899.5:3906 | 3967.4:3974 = 2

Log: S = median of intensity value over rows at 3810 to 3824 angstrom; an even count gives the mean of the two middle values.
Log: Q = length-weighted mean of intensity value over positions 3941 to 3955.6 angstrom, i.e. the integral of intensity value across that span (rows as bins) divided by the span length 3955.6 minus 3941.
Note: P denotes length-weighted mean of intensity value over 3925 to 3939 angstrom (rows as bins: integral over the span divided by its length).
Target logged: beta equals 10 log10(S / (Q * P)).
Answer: -17.4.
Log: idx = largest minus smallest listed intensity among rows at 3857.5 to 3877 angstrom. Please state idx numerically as 74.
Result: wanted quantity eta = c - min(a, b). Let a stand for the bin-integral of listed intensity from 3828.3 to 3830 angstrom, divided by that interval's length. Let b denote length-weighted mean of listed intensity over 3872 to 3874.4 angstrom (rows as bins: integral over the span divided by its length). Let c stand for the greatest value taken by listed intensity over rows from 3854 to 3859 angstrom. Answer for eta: 75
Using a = 85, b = 120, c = 160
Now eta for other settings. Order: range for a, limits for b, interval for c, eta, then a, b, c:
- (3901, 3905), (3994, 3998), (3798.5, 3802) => -2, 129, 160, 127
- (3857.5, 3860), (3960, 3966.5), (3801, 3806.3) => 71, 113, 96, 167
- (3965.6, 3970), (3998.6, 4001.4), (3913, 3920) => 103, 46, 173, 149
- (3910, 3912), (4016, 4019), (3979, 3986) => 11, 149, 174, 160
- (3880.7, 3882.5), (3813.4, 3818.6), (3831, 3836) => -17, 151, 122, 105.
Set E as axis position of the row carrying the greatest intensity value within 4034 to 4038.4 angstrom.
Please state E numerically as 4037.92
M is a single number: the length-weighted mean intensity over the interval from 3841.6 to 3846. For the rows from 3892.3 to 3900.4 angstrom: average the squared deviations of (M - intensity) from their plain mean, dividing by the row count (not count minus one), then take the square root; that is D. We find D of 3.1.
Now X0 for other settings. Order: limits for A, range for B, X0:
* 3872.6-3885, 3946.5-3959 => 1843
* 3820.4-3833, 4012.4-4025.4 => 1344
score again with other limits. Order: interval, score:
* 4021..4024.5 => 14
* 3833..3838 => 37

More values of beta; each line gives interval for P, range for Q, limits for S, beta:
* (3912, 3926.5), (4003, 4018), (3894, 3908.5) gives -22.3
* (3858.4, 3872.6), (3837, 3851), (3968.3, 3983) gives -21.1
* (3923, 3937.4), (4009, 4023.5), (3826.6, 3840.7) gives -21.6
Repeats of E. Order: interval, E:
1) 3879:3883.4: 3882.02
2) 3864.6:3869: 3865.96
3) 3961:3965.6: 3961.48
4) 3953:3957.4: 3956.01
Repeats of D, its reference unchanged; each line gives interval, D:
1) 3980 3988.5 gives 3.5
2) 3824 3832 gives 13.6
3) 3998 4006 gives 9.1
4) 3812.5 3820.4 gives 19.2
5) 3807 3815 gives 9.8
